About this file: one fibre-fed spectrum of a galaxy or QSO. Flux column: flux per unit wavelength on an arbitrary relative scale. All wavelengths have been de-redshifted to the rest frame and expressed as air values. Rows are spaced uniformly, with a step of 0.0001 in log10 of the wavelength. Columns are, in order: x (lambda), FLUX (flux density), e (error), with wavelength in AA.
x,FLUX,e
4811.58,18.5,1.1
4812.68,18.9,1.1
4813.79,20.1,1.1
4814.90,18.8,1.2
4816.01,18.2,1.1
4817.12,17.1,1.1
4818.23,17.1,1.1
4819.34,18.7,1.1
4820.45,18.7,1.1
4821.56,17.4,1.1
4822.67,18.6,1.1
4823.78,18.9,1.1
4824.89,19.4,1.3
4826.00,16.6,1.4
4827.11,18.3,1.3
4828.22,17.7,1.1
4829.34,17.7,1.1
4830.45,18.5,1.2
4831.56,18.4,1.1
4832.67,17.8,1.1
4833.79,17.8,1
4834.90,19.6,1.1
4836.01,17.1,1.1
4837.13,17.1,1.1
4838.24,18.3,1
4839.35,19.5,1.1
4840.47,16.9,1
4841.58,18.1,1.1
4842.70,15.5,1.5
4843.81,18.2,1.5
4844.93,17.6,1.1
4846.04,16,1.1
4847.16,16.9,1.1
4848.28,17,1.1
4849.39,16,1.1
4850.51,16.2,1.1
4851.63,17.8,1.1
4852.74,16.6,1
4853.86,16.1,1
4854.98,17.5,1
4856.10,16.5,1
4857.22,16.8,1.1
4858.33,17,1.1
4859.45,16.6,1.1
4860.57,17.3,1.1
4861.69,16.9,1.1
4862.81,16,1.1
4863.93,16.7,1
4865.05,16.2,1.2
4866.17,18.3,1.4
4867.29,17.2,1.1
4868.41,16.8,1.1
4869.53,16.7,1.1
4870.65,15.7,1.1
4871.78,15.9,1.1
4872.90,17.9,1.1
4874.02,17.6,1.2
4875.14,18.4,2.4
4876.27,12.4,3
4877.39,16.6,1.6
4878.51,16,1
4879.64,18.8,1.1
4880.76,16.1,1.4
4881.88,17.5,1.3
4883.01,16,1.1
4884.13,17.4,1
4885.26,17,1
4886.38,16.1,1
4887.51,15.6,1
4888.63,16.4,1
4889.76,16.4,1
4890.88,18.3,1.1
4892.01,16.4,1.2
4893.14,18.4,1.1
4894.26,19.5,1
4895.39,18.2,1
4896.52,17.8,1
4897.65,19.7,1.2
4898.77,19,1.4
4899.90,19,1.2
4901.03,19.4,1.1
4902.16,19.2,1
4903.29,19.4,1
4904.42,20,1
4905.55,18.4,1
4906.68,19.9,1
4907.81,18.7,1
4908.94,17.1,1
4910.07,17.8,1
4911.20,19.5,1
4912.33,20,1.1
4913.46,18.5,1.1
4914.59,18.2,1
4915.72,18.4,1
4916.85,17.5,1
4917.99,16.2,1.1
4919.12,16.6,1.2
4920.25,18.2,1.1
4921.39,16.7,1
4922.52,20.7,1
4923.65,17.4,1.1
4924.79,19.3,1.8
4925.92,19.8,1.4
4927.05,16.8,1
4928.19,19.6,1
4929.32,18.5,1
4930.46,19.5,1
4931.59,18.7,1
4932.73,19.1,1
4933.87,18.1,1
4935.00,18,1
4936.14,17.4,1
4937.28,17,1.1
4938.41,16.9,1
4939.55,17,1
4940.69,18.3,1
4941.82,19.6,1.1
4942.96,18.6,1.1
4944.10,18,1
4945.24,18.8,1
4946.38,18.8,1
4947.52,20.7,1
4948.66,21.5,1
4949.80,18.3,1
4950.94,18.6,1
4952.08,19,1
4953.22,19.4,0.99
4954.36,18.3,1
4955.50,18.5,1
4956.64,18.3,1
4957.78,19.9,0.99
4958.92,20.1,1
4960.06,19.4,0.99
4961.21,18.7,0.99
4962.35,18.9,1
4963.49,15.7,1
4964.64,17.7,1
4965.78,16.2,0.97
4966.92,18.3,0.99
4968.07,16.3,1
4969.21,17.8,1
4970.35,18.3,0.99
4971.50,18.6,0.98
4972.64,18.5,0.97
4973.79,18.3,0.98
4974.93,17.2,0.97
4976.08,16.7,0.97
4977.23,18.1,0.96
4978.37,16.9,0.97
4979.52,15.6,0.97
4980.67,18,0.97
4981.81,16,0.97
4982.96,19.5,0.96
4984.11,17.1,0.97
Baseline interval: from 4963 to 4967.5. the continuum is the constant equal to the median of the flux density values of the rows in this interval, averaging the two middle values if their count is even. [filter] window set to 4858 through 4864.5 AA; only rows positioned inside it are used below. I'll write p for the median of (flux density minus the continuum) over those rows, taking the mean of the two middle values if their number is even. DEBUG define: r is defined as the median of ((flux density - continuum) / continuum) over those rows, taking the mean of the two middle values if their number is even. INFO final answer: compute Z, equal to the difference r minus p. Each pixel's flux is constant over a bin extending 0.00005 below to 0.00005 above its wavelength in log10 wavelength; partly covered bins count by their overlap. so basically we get 0.1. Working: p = -0.15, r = -0.009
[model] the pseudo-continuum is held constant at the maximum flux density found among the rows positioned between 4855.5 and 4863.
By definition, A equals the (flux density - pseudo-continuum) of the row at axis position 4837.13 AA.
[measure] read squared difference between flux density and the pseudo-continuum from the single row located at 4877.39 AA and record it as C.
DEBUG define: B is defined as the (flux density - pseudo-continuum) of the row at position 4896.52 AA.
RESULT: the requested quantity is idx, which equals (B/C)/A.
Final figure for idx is -5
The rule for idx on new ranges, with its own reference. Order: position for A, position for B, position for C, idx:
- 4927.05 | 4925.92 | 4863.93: -14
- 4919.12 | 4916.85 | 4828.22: -2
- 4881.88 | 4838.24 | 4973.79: 5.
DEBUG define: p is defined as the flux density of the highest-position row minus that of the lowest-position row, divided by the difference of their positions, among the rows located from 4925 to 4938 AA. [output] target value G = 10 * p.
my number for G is -2.5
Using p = -0.25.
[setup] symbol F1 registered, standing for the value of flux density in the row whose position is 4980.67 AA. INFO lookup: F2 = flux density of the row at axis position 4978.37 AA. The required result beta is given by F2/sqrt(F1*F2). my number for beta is 0.97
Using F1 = 18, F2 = 16.9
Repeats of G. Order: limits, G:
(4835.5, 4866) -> -0.3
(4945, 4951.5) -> -0.4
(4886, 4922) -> 0.2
